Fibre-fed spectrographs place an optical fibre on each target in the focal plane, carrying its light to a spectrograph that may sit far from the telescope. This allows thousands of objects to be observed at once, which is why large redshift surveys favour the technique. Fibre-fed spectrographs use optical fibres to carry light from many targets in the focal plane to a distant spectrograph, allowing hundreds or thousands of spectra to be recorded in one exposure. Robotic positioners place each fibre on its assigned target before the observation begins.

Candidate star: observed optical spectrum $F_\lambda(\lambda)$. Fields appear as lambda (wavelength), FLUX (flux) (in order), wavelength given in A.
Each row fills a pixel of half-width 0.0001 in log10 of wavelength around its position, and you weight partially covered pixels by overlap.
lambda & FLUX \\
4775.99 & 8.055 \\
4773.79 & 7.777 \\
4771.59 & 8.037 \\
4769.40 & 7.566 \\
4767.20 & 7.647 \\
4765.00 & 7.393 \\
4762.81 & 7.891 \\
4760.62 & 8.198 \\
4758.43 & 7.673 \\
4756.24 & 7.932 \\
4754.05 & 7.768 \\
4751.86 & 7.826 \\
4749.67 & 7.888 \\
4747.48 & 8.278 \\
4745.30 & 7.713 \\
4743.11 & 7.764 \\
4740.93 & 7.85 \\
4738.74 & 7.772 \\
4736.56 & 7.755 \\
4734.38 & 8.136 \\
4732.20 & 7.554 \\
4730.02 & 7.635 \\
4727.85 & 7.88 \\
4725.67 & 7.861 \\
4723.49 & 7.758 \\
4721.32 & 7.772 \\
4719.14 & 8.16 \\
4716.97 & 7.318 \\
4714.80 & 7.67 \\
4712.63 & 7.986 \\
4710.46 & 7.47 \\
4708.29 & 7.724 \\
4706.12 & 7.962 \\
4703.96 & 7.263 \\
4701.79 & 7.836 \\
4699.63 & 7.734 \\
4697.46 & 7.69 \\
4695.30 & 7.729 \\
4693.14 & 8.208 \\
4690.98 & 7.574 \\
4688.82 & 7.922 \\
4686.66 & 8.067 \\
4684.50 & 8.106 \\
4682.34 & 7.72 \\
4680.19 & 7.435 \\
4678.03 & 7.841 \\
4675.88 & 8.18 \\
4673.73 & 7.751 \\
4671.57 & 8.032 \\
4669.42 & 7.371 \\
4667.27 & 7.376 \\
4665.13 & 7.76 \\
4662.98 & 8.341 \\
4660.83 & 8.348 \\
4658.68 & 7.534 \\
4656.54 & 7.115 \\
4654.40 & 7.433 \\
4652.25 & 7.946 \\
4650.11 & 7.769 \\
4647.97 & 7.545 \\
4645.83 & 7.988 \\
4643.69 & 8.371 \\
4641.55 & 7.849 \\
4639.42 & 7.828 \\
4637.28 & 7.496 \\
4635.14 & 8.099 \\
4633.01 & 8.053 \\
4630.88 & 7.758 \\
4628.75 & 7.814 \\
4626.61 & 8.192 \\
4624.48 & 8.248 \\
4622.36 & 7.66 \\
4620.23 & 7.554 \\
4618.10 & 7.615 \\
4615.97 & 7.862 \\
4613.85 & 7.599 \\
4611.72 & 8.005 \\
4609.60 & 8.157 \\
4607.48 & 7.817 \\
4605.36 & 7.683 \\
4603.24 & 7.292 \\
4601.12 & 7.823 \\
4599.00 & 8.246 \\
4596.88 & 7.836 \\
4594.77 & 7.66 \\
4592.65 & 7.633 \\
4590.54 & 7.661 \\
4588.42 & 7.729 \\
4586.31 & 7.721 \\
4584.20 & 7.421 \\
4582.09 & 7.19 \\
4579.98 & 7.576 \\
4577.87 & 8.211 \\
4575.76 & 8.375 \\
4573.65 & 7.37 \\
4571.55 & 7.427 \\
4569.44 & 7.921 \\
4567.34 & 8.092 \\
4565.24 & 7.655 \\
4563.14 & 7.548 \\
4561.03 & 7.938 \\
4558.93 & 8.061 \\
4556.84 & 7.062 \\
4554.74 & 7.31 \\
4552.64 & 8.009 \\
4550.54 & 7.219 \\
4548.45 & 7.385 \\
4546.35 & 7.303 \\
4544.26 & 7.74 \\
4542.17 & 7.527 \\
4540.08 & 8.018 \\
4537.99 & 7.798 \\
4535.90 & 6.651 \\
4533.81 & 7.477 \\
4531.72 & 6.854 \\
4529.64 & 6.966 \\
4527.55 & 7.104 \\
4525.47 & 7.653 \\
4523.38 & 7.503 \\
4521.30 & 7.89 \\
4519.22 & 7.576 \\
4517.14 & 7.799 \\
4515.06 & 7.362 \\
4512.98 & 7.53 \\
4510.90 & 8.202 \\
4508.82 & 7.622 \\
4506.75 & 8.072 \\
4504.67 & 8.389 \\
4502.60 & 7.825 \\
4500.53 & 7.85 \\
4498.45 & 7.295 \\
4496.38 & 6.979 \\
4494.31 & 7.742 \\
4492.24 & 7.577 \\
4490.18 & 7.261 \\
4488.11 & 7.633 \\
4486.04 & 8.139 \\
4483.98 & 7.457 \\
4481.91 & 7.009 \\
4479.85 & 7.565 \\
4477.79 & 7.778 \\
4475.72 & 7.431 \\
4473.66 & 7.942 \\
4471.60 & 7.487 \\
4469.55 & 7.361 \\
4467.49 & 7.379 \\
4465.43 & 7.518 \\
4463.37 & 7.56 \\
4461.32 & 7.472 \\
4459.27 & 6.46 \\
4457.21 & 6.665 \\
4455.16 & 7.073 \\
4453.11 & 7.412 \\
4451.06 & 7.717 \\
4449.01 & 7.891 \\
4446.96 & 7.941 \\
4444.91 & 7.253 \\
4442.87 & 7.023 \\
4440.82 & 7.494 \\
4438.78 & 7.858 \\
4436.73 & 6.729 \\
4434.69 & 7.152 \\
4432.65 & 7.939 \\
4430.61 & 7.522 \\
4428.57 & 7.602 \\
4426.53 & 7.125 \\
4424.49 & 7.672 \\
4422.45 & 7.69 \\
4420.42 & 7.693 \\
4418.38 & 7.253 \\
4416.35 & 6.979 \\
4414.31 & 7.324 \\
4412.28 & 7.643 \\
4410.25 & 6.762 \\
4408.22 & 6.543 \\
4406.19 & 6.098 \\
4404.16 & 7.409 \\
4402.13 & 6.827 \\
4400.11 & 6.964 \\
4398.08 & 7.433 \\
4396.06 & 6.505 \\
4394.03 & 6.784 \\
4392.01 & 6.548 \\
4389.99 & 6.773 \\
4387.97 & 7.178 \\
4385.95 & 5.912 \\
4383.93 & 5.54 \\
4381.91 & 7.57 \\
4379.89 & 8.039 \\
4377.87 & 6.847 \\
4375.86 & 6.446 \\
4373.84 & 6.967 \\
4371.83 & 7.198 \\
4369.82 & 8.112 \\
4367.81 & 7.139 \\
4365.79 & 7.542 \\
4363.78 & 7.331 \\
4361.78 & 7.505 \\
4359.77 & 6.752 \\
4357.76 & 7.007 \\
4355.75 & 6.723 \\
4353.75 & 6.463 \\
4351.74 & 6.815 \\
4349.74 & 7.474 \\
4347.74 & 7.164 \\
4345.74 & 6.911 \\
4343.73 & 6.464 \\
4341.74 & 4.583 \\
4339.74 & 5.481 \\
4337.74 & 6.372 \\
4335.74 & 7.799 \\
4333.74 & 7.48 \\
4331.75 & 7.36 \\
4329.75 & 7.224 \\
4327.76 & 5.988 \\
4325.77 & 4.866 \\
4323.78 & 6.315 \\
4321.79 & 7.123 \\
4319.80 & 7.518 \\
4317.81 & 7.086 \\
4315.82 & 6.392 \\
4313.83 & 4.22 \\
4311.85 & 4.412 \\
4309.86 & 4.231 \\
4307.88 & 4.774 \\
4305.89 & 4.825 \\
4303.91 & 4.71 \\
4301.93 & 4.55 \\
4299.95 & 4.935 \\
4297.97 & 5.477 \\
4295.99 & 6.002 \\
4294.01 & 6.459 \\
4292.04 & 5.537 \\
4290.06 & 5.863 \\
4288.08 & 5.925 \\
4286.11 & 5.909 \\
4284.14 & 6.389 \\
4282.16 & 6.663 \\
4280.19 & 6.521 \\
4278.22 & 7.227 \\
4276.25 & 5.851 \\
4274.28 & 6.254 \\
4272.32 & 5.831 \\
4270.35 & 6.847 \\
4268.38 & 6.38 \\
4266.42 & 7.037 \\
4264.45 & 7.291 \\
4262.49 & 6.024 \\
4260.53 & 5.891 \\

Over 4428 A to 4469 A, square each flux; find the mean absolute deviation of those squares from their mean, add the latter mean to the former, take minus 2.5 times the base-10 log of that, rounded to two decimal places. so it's -4.44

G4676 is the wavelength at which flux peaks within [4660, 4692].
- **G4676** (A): 4660.83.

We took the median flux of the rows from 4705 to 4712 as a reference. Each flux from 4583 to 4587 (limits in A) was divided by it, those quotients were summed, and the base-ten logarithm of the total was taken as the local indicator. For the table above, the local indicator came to 0.292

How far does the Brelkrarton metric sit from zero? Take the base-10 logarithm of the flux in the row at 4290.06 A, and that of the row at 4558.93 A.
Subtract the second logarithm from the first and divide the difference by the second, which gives -0.15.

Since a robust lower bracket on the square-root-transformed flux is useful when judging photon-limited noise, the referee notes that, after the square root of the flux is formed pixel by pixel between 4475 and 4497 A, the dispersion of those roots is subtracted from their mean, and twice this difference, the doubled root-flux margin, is 5.36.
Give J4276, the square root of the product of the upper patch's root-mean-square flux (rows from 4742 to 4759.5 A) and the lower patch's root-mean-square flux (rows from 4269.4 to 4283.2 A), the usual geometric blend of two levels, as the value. 7.13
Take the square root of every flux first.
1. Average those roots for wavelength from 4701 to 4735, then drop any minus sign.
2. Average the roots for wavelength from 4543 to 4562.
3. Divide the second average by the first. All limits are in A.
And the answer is 0.99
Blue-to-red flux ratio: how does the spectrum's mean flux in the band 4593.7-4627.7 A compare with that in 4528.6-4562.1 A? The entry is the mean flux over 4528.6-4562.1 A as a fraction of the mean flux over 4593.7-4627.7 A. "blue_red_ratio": 0.953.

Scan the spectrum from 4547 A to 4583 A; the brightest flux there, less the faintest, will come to 1.31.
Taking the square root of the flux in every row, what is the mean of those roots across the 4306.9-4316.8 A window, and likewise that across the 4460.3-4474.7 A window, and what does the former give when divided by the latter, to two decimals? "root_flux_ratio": 0.80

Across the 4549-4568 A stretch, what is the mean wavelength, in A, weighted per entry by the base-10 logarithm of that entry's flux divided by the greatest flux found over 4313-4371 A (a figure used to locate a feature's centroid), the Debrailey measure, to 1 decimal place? 4557.0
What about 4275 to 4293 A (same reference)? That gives 4285.1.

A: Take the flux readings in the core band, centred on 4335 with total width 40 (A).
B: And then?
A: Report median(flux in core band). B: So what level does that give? 6.9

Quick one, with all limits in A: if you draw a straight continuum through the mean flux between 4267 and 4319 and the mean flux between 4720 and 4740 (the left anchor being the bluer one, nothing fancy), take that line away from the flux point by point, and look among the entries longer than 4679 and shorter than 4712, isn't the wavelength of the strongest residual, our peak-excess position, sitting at 4693.14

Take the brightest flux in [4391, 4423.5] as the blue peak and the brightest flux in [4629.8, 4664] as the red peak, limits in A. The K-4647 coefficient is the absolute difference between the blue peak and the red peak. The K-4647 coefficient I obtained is 0.68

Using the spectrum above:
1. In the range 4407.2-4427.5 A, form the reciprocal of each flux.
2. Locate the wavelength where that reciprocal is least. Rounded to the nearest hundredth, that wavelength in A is 4420.42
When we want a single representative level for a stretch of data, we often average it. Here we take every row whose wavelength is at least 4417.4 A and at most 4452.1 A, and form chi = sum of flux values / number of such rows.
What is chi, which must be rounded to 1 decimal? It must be 7.5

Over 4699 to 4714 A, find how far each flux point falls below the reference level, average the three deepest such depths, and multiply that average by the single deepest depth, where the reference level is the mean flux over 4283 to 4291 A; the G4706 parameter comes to 1.8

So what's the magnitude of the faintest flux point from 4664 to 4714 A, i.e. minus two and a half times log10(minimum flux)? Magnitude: -2.15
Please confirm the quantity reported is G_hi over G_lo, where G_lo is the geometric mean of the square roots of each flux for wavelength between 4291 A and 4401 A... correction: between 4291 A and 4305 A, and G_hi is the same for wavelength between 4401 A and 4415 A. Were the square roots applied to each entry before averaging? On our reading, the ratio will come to 1.14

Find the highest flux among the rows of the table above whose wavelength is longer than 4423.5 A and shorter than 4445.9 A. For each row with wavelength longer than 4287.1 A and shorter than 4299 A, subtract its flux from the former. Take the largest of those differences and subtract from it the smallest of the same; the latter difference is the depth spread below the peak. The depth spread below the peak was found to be 1.0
